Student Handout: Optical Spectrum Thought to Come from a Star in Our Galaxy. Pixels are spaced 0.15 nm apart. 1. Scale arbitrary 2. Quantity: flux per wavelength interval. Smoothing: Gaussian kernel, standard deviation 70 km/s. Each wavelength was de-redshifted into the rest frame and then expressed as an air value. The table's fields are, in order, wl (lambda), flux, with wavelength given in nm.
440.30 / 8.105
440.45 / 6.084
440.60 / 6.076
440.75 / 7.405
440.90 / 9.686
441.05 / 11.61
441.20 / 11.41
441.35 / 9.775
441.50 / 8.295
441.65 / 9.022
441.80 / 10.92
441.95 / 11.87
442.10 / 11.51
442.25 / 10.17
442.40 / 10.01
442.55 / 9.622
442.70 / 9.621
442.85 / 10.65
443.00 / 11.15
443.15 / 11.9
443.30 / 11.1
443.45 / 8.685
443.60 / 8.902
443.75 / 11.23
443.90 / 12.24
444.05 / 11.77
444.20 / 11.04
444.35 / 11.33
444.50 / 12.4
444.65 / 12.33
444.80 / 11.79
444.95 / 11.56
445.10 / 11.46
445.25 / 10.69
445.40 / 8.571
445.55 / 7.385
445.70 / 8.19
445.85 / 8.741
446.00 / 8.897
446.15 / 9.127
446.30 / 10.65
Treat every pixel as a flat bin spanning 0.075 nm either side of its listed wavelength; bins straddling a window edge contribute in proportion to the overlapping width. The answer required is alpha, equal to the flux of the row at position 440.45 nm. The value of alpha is 6.084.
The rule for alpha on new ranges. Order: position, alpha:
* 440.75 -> 7.405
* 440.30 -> 8.105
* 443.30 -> 11.1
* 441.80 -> 10.92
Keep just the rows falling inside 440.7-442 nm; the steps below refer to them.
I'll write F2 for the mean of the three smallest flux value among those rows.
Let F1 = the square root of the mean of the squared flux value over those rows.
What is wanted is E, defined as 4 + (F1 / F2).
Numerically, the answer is 5.23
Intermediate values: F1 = 10.1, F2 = 8.2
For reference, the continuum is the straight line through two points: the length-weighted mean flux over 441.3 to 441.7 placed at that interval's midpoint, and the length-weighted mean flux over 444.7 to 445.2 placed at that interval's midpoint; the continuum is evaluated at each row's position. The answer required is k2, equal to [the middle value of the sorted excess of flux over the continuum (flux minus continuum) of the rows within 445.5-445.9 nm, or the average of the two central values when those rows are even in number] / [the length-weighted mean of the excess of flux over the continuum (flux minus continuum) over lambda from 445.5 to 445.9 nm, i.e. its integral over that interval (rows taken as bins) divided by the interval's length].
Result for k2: 0.98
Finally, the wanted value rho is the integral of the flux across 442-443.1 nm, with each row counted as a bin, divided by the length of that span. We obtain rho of 10.46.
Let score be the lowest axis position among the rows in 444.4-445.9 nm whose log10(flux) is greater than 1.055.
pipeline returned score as 444.50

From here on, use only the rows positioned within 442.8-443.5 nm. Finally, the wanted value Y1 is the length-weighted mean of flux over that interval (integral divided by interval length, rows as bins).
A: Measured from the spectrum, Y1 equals 10.8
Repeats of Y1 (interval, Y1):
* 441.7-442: 11.2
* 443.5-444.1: 10.9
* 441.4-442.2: 10.3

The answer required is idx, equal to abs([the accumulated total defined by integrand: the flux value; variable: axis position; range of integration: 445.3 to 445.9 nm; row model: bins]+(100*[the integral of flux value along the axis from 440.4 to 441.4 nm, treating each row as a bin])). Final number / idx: 896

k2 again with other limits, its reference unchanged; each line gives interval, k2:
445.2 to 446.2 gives 1.02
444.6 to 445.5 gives 0.19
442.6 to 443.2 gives 1.21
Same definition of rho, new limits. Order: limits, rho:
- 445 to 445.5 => 10.16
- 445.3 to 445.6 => 8.25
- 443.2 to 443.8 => 10.01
